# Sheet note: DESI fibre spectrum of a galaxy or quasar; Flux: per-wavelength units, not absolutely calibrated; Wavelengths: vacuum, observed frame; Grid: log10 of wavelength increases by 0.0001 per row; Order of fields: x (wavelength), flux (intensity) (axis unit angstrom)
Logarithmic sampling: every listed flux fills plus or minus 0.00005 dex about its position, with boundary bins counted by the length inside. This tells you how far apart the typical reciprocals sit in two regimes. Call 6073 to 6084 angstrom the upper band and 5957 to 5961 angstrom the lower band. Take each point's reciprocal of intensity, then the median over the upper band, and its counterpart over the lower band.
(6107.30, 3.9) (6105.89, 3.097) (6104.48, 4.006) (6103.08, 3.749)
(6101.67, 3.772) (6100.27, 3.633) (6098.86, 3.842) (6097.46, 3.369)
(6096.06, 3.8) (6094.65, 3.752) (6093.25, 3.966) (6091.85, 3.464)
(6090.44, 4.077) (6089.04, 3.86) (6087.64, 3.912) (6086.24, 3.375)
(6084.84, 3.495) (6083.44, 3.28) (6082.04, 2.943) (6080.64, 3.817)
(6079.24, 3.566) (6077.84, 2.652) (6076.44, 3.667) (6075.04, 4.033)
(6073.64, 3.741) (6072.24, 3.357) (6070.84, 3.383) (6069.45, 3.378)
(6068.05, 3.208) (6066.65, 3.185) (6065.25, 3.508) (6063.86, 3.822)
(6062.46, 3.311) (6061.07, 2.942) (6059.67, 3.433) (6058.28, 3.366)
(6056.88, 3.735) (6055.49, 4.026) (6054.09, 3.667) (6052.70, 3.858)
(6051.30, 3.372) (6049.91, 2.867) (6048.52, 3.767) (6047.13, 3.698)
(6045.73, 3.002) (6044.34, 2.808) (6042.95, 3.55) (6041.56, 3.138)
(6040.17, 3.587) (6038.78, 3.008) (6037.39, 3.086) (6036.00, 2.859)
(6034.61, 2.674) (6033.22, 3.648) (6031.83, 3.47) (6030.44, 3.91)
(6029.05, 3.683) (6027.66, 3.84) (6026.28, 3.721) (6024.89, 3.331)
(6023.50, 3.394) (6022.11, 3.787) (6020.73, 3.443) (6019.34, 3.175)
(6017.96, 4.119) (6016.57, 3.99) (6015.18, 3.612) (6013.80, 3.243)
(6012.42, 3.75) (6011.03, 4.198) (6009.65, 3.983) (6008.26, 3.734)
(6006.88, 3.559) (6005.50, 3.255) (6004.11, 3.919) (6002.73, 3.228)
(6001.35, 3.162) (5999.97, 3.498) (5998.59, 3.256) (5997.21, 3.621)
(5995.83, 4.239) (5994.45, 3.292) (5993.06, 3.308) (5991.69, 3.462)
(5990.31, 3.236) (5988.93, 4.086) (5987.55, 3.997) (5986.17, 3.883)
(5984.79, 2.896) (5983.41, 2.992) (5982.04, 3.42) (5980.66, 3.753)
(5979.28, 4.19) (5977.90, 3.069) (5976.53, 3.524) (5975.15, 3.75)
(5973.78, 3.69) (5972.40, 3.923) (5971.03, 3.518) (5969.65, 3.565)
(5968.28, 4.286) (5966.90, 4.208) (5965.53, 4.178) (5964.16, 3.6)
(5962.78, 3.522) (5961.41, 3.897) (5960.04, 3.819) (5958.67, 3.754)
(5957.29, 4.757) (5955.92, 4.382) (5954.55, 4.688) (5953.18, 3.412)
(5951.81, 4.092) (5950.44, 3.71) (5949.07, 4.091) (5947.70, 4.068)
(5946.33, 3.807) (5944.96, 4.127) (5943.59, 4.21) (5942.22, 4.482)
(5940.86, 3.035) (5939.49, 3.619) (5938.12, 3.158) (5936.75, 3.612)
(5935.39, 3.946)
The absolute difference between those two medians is 0.015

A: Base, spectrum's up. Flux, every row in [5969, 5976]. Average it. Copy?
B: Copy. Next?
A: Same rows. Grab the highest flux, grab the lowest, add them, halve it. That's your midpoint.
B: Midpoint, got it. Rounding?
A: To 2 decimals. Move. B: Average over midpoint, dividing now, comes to 0.99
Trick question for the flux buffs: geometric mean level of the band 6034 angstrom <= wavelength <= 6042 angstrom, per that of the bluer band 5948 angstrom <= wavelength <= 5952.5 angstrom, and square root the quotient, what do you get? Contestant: 0.88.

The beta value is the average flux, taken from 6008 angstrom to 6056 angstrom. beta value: 3.51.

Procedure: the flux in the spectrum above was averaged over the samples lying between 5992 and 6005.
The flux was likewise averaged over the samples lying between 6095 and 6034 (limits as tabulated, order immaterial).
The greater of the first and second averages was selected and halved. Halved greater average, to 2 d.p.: 1.75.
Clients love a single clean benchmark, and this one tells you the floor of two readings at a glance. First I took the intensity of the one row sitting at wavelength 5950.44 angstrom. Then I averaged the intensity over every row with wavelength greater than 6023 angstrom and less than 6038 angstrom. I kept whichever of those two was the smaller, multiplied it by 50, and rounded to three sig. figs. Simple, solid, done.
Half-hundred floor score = 171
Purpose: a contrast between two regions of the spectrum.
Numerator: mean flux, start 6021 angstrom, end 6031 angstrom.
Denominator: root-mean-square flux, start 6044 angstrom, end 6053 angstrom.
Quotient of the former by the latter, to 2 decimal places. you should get 1.09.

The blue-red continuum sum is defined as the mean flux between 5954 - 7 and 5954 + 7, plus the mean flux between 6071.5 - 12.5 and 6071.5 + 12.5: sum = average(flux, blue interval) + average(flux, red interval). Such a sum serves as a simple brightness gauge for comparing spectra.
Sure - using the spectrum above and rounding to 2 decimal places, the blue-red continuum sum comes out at 7.48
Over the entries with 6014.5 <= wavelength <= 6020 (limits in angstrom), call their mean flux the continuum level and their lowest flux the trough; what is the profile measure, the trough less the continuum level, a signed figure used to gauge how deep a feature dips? -0.55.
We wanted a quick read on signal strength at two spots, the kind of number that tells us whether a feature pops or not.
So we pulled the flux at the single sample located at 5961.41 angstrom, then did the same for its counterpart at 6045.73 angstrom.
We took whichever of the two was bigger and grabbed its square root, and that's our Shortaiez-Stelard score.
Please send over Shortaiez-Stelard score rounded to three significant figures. 1.97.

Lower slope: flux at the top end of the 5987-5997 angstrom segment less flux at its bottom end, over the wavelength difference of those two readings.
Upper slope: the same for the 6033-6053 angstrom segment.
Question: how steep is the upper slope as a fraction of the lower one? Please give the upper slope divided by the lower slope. 0.4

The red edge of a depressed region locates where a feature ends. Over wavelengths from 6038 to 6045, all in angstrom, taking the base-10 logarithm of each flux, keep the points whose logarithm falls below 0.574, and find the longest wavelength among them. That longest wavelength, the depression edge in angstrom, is 6044.34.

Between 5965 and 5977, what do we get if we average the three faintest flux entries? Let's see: 3.54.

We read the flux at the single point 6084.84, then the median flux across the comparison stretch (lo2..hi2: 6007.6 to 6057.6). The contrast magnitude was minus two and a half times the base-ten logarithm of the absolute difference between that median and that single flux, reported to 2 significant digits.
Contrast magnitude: 2.2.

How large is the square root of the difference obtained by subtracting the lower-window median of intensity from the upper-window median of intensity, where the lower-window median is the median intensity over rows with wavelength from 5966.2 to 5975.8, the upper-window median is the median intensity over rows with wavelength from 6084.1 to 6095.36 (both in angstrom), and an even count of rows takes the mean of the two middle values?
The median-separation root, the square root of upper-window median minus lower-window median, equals 0.24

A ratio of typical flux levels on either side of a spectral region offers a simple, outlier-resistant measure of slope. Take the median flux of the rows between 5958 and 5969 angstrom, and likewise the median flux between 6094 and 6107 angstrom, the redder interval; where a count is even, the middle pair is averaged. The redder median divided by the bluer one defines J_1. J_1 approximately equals 0.97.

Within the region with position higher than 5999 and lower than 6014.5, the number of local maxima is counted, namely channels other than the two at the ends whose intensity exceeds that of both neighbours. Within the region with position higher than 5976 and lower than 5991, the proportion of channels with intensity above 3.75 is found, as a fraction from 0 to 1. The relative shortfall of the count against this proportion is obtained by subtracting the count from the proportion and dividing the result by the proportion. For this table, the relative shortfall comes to -3.4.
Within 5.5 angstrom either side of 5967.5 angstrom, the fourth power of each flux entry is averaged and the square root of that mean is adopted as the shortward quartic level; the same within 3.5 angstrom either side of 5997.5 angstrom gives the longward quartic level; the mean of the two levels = 14.2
